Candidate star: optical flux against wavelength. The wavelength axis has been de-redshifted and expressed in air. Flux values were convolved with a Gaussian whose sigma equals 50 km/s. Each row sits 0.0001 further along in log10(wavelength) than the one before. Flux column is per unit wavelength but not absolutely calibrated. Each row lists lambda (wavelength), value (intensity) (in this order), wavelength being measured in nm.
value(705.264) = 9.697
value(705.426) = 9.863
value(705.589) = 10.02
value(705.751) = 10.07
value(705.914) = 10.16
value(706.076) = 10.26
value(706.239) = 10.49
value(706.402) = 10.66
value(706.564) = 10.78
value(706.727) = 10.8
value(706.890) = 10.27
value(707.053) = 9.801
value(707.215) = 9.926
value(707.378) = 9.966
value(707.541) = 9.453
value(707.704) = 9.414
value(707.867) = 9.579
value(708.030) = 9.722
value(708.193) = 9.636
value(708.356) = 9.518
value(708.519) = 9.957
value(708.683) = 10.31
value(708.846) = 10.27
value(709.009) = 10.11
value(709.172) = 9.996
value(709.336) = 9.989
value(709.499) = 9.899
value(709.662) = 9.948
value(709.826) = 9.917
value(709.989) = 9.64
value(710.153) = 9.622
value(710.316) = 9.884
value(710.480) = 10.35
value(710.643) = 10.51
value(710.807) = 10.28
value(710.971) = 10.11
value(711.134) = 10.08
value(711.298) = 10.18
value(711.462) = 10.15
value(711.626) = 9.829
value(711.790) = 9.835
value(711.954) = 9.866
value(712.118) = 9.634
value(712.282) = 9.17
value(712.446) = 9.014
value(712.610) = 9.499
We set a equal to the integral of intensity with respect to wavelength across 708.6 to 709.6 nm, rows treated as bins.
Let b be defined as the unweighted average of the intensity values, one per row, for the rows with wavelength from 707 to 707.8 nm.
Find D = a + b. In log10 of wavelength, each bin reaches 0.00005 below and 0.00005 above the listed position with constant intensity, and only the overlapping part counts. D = 20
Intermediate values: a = 10.1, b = 9.7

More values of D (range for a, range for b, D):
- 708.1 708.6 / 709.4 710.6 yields 15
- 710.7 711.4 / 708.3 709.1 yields 17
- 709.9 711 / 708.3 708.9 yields 21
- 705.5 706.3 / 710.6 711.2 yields 18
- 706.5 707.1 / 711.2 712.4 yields 16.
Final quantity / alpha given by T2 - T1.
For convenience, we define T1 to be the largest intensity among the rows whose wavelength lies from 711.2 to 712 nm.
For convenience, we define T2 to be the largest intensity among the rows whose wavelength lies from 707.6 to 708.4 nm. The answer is -0.46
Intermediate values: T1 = 10.18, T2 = 9.722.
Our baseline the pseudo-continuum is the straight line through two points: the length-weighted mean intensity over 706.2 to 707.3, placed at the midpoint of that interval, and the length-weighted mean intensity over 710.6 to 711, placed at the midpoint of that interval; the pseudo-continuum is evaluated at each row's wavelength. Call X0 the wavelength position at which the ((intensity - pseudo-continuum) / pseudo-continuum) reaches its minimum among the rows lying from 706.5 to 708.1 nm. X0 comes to 707.704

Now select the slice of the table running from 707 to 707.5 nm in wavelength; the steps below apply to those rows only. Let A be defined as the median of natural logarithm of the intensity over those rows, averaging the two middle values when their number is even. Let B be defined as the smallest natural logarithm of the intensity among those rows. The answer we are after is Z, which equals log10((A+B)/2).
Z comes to 0.360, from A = 2.30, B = 2.28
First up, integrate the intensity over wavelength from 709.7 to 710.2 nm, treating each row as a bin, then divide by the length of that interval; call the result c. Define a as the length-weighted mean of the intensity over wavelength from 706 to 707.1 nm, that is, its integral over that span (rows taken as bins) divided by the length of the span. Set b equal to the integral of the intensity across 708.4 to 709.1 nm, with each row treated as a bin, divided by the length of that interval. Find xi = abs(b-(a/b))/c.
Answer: 0.933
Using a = 10.4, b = 10.12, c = 9.74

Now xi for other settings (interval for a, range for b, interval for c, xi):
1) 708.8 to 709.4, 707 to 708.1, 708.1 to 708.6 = 0.892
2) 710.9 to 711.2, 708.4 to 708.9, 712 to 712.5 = 0.977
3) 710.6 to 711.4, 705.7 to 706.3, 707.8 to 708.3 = 0.958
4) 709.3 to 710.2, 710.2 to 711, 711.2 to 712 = 0.927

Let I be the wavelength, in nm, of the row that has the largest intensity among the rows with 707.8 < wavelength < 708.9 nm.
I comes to 708.683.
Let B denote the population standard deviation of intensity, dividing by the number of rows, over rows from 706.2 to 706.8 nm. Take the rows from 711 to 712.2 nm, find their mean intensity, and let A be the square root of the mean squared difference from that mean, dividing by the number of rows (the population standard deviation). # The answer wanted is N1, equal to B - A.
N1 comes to -0.06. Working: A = 0.19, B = 0.12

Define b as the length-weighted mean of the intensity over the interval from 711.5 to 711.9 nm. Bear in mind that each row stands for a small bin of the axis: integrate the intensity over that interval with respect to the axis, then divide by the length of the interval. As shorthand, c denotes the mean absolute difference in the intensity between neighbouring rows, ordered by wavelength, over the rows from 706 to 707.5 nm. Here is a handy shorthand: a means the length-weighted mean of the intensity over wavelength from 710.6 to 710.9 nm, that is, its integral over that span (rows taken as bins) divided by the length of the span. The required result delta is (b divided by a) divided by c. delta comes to 4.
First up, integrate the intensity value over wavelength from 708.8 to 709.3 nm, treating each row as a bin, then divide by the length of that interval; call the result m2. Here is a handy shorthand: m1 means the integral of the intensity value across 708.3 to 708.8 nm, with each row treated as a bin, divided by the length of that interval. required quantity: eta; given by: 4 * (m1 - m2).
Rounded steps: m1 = 10.0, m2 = 10.1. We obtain -0.5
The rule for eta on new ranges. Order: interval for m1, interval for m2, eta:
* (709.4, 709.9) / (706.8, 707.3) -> -0.4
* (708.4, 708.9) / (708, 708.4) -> 2.0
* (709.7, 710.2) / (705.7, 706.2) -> -1.8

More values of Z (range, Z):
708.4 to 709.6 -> 0.361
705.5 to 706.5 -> 0.364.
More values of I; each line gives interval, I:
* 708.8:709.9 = 708.846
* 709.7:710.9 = 710.643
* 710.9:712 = 711.298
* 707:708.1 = 707.378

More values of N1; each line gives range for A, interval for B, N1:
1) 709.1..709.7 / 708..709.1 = 0.25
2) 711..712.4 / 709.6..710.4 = -0.17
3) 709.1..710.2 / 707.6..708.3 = -0.04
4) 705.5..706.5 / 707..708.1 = -0.03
